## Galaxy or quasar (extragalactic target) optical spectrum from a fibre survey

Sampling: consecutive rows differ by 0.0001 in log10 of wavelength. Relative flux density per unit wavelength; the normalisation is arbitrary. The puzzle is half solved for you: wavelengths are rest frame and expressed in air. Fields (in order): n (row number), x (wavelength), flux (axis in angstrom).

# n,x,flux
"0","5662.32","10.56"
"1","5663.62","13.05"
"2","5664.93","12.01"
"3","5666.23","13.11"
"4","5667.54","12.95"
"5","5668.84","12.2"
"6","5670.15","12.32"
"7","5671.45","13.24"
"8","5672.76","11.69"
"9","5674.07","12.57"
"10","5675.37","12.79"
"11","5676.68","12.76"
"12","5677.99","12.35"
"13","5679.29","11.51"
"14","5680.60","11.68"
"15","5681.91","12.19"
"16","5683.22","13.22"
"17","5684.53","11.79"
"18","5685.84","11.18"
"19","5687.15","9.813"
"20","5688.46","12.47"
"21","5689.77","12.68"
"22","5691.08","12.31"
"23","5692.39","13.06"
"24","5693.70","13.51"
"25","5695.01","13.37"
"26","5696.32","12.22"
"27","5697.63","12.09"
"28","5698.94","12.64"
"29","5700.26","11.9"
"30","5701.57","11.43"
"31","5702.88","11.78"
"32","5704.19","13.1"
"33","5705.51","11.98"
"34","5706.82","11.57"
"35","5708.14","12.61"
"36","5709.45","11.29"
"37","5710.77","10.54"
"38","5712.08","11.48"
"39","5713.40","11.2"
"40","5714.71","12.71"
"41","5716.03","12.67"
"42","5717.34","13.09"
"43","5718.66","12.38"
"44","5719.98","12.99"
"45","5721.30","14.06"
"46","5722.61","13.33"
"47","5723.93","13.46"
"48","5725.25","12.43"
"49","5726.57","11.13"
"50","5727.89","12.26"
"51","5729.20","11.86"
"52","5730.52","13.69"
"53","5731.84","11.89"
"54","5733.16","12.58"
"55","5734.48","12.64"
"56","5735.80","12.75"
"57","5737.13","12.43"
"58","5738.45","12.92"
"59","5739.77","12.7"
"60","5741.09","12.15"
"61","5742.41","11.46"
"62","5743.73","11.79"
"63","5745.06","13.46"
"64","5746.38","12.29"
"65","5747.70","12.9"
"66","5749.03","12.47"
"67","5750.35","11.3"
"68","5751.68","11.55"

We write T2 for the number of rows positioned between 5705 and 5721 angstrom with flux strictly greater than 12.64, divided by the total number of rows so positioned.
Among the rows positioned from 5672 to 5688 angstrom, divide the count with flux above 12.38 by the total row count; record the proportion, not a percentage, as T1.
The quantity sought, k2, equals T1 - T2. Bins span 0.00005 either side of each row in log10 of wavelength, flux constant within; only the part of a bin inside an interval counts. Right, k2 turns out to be 0.00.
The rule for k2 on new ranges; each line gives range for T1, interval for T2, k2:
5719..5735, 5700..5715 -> 0.50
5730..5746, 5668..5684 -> 0.33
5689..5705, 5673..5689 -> 0.25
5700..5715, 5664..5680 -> -0.17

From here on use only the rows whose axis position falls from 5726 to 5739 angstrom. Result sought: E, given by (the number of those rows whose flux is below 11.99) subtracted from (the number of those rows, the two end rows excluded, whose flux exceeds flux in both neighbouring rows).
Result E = 0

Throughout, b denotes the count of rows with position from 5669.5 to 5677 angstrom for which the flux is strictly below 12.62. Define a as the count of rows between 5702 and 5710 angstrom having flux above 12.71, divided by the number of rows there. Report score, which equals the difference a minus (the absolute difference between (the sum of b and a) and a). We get -2.8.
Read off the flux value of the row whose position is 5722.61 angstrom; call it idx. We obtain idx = 13.33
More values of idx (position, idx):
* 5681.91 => 12.19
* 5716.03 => 12.67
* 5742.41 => 11.46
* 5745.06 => 13.46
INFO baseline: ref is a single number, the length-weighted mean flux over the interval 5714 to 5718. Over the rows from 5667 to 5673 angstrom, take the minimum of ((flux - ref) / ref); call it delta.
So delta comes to -0.088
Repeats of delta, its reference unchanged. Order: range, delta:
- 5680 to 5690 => -0.235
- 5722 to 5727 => -0.132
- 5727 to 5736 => -0.075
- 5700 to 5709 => -0.108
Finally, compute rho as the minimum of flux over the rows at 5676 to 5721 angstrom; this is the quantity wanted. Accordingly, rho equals 9.813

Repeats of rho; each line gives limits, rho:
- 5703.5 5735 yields 10.54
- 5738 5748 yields 11.46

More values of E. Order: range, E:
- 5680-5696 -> -1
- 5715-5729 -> 2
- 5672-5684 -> -2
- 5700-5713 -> -6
